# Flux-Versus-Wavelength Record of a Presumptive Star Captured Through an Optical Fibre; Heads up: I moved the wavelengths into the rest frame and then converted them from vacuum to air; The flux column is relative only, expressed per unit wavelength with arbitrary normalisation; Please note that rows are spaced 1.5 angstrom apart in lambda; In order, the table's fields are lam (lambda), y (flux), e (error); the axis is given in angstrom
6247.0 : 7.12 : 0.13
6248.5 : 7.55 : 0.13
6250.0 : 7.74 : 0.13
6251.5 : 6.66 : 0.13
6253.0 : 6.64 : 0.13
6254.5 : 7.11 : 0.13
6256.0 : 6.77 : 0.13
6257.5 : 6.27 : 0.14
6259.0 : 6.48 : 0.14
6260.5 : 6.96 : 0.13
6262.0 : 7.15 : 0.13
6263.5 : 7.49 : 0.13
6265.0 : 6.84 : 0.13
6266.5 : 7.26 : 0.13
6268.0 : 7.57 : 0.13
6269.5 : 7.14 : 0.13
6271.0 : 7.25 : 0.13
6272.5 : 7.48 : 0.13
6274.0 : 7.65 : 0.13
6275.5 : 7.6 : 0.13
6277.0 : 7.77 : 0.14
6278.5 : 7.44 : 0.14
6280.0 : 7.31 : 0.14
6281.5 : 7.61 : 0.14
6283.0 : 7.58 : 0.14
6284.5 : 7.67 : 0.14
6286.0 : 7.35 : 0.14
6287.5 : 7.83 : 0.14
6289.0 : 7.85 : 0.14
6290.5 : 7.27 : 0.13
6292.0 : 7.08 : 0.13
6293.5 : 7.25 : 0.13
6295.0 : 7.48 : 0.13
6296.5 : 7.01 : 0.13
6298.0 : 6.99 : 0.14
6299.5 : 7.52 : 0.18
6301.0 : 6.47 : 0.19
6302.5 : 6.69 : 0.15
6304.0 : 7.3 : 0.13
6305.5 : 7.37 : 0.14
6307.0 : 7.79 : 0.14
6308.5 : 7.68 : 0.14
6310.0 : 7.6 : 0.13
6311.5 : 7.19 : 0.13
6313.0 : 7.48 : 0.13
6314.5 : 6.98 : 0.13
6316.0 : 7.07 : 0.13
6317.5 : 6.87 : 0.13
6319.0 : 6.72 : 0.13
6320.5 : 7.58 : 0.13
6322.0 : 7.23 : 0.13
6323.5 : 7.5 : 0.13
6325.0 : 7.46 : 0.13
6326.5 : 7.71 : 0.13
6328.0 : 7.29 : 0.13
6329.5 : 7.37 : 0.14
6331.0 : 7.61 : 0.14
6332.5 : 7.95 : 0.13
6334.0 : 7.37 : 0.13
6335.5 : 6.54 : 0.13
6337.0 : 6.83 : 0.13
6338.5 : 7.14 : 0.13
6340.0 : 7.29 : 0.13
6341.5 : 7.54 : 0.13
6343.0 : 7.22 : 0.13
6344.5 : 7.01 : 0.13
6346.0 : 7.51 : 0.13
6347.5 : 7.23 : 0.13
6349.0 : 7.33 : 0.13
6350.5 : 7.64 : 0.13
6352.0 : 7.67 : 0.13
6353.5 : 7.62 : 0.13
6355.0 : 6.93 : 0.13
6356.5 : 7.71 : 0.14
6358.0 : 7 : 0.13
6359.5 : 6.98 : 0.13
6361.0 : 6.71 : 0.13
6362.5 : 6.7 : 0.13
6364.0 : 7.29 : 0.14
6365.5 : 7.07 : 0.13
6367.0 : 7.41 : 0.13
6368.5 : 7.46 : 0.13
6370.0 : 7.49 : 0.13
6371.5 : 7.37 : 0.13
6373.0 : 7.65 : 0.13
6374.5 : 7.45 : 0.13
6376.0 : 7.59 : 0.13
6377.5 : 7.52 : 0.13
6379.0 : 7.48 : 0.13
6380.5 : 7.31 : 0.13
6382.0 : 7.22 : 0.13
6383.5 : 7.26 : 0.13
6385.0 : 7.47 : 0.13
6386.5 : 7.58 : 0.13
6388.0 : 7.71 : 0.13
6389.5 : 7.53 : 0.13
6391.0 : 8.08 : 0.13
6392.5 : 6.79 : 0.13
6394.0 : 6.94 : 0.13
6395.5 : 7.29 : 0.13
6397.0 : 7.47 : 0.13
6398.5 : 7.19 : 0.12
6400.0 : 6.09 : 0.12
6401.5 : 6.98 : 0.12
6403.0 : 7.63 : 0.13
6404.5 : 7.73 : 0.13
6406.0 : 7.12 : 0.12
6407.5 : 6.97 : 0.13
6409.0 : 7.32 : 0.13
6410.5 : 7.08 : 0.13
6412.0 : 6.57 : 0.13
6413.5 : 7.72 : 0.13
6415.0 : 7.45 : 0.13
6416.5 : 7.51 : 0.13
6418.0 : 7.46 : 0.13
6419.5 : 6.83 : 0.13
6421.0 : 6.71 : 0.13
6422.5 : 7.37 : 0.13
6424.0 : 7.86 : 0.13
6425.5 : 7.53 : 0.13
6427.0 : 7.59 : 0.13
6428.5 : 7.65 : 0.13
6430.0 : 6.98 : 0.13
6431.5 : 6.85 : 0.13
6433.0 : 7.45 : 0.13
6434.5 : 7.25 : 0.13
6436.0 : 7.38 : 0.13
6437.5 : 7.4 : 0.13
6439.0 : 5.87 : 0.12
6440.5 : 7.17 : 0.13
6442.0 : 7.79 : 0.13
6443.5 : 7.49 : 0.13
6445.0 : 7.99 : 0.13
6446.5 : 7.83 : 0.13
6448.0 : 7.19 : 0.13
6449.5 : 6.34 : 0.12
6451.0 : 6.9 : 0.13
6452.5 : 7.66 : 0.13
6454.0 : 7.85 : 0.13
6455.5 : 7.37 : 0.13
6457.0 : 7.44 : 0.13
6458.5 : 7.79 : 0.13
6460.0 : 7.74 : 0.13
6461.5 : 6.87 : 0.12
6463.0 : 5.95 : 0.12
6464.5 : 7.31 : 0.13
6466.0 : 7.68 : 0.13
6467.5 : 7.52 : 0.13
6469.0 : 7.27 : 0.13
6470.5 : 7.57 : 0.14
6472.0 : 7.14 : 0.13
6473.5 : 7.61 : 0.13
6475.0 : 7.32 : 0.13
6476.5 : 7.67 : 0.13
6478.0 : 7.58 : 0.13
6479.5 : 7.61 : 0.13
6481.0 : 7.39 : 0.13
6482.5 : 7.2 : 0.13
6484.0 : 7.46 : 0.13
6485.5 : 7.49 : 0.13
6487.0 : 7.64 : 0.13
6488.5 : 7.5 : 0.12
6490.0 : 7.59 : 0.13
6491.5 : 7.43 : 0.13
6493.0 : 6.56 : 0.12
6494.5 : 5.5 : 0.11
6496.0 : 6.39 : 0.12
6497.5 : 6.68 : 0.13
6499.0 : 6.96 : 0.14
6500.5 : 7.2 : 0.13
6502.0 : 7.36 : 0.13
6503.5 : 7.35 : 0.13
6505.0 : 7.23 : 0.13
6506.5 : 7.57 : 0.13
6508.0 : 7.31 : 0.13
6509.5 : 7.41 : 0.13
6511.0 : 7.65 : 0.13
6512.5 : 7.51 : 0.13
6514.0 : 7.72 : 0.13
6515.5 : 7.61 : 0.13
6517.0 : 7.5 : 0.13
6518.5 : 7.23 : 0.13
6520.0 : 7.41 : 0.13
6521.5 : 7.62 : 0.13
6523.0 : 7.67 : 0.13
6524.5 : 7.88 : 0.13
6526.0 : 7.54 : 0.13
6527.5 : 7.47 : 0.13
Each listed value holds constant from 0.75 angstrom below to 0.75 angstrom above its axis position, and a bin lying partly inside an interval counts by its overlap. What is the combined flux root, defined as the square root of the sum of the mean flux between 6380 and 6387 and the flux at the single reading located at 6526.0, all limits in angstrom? 3.86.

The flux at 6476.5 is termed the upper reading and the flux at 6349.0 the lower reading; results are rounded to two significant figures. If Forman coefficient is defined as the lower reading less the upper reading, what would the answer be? -0.34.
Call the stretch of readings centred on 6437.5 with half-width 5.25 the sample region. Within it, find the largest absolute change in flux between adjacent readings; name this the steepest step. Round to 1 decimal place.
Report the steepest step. 1.5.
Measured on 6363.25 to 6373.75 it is 0.3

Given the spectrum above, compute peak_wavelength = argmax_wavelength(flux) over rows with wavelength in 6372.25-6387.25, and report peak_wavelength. 6373.0 angstrom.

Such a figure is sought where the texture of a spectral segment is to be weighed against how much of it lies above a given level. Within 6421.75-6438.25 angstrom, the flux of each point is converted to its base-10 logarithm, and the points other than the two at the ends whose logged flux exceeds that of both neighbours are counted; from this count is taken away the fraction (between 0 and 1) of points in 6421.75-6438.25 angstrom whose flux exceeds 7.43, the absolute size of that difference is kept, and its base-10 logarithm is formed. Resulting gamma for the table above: 0.406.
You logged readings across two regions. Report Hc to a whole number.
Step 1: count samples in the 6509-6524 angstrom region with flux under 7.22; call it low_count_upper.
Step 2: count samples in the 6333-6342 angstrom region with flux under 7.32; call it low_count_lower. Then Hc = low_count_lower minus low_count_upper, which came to 4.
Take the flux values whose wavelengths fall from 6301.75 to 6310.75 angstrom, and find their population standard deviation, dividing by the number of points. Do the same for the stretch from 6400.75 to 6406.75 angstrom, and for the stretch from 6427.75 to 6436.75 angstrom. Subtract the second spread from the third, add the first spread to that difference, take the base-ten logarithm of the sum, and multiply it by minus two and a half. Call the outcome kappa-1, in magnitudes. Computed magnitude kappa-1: 1.26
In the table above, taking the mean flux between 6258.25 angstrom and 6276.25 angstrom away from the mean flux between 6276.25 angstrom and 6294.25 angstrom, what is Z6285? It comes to 0.26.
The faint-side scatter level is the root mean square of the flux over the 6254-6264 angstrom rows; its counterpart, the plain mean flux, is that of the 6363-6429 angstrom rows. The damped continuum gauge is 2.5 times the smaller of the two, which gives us 17.3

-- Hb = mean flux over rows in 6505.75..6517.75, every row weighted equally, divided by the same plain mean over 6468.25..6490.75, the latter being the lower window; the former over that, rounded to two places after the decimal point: 1.01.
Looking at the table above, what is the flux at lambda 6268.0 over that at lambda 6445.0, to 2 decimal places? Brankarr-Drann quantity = 0.95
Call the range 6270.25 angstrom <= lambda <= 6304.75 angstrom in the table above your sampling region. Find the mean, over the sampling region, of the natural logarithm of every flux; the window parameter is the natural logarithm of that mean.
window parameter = 0.691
